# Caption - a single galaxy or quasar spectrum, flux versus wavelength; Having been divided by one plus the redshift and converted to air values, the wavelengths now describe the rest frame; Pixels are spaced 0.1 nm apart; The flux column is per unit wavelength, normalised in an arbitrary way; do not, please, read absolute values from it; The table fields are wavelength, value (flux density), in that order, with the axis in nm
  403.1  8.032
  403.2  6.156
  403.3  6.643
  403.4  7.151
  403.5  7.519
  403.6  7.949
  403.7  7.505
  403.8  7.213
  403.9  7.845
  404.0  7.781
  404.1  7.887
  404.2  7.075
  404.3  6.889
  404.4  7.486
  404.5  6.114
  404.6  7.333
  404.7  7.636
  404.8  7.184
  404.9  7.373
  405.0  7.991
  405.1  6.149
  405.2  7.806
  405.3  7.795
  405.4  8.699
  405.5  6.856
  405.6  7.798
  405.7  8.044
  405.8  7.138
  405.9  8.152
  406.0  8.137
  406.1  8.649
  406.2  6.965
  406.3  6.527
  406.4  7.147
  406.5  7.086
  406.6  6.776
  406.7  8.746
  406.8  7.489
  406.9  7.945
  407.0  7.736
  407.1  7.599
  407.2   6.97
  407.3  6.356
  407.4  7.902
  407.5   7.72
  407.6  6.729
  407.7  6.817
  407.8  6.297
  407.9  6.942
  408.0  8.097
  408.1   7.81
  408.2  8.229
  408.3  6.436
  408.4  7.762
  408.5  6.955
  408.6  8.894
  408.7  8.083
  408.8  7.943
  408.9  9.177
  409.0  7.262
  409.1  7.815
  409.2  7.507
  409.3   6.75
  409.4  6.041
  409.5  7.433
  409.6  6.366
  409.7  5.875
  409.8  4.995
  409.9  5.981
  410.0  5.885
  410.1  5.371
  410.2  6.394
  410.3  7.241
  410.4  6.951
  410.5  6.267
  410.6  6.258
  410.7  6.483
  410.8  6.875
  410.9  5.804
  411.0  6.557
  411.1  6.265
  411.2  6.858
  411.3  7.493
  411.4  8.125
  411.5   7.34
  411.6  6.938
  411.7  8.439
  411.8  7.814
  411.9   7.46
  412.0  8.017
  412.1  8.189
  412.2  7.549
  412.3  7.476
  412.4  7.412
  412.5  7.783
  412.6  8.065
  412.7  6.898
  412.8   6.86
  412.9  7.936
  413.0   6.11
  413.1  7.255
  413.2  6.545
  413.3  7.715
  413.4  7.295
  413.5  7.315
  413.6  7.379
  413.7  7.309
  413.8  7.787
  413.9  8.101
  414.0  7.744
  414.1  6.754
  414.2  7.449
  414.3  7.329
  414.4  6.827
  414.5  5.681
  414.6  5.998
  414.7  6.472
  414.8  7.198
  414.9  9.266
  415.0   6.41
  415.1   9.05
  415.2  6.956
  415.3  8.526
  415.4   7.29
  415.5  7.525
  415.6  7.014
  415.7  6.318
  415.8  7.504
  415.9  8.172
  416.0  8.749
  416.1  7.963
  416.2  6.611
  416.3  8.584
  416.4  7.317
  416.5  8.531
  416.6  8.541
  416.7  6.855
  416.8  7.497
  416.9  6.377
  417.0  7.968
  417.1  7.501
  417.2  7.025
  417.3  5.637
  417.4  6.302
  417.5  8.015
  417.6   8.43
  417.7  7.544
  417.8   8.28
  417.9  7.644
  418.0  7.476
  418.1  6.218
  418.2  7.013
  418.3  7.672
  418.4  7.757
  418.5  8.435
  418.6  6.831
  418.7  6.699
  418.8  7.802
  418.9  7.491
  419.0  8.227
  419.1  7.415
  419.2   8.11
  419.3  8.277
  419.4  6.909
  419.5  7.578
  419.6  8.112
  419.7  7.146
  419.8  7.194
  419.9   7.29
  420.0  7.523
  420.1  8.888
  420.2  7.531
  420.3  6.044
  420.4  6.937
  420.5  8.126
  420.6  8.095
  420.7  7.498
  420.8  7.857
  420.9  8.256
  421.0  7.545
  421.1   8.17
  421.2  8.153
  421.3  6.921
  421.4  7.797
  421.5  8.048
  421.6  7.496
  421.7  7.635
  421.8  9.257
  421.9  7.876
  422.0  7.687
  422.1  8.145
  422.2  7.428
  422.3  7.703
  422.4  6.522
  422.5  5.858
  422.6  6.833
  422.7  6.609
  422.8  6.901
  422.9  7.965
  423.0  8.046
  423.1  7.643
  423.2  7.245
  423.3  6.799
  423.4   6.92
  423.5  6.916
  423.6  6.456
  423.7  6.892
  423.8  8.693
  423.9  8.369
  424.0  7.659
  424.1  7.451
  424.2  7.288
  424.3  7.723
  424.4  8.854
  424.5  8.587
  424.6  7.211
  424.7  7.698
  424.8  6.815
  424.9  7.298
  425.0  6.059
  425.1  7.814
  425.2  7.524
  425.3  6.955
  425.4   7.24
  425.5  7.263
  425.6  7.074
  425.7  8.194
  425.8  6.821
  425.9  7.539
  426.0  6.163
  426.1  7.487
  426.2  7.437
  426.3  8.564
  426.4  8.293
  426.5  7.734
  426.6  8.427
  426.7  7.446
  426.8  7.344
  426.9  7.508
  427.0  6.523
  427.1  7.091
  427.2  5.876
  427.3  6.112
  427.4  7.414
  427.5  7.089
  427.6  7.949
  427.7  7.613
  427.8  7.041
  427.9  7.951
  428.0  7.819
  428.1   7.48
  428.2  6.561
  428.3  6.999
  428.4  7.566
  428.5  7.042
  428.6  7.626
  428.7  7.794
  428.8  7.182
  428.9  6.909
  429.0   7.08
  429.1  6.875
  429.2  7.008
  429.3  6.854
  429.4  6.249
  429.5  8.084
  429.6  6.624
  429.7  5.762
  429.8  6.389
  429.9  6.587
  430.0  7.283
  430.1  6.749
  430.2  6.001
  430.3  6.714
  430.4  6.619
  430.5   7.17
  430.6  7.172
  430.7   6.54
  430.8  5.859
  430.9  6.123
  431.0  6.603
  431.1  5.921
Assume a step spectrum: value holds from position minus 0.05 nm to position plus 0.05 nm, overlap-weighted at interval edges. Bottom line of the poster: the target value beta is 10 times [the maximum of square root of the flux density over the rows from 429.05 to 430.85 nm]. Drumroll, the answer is 28.4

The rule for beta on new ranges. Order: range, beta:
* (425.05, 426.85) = 29.3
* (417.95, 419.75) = 29.0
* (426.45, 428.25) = 29.0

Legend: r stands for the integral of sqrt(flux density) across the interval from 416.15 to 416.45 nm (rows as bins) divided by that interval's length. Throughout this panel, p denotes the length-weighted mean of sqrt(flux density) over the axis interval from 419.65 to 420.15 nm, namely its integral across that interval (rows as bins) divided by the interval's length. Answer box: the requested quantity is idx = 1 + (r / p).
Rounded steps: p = 2.76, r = 2.74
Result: 1.99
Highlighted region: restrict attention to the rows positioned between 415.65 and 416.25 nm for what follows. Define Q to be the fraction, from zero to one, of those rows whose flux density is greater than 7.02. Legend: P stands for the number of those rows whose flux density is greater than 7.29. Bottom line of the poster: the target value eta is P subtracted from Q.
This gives -3.3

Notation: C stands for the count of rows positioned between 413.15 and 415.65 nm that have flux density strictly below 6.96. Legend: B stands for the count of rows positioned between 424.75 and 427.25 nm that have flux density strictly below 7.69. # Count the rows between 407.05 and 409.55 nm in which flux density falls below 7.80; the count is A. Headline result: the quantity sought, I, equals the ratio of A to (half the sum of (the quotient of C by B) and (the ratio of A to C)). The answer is 13.2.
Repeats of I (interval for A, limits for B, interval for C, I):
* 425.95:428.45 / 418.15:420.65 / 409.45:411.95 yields 16.9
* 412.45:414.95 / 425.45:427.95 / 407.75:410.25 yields 18.0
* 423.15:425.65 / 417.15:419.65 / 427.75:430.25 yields 15.7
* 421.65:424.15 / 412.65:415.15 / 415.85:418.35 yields 10.8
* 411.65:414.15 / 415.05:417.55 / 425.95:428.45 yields 9.2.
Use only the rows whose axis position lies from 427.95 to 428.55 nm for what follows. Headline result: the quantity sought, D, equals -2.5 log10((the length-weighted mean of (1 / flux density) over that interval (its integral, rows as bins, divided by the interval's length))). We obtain 2.15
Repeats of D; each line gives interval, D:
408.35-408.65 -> 2.23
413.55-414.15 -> 2.19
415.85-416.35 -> 2.25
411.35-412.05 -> 2.22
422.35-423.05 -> 2.10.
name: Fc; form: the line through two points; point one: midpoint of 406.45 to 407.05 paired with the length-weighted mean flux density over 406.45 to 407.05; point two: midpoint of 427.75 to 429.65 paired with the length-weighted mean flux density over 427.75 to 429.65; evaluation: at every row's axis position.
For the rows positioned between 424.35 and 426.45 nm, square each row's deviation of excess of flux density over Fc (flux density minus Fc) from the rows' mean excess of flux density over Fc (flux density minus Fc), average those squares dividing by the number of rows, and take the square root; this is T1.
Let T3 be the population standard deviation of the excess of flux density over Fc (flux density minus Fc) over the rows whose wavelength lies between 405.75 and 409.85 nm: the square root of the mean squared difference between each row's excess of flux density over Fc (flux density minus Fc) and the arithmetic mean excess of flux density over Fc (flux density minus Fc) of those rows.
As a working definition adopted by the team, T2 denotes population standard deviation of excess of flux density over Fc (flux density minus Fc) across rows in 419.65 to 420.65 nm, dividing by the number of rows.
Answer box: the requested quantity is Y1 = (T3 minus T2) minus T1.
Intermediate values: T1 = 0.72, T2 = 0.73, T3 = 0.9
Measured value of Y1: -0.59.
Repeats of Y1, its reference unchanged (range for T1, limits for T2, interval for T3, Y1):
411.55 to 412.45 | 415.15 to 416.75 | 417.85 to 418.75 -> -0.57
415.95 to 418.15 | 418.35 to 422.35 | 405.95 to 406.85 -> -0.69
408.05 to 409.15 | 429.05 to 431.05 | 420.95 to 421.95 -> -0.70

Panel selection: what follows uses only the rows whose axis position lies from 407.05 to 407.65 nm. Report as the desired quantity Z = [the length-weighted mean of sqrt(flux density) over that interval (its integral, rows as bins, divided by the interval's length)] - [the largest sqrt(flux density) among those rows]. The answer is -0.13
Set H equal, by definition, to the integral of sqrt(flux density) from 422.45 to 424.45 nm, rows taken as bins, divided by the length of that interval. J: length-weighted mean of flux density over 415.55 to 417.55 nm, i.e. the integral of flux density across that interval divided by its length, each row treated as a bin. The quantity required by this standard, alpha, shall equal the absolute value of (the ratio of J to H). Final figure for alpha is 2.74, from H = 2.71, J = 7.42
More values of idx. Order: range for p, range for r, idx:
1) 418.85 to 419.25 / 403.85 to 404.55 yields 1.97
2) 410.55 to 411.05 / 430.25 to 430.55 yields 2.03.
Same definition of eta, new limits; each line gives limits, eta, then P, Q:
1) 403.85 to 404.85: -5.2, 6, 0.8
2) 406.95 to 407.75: -3.5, 4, 0.5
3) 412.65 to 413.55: -3.4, 4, 0.6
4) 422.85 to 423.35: -2.2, 3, 0.8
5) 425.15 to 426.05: -2.3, 3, 0.7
